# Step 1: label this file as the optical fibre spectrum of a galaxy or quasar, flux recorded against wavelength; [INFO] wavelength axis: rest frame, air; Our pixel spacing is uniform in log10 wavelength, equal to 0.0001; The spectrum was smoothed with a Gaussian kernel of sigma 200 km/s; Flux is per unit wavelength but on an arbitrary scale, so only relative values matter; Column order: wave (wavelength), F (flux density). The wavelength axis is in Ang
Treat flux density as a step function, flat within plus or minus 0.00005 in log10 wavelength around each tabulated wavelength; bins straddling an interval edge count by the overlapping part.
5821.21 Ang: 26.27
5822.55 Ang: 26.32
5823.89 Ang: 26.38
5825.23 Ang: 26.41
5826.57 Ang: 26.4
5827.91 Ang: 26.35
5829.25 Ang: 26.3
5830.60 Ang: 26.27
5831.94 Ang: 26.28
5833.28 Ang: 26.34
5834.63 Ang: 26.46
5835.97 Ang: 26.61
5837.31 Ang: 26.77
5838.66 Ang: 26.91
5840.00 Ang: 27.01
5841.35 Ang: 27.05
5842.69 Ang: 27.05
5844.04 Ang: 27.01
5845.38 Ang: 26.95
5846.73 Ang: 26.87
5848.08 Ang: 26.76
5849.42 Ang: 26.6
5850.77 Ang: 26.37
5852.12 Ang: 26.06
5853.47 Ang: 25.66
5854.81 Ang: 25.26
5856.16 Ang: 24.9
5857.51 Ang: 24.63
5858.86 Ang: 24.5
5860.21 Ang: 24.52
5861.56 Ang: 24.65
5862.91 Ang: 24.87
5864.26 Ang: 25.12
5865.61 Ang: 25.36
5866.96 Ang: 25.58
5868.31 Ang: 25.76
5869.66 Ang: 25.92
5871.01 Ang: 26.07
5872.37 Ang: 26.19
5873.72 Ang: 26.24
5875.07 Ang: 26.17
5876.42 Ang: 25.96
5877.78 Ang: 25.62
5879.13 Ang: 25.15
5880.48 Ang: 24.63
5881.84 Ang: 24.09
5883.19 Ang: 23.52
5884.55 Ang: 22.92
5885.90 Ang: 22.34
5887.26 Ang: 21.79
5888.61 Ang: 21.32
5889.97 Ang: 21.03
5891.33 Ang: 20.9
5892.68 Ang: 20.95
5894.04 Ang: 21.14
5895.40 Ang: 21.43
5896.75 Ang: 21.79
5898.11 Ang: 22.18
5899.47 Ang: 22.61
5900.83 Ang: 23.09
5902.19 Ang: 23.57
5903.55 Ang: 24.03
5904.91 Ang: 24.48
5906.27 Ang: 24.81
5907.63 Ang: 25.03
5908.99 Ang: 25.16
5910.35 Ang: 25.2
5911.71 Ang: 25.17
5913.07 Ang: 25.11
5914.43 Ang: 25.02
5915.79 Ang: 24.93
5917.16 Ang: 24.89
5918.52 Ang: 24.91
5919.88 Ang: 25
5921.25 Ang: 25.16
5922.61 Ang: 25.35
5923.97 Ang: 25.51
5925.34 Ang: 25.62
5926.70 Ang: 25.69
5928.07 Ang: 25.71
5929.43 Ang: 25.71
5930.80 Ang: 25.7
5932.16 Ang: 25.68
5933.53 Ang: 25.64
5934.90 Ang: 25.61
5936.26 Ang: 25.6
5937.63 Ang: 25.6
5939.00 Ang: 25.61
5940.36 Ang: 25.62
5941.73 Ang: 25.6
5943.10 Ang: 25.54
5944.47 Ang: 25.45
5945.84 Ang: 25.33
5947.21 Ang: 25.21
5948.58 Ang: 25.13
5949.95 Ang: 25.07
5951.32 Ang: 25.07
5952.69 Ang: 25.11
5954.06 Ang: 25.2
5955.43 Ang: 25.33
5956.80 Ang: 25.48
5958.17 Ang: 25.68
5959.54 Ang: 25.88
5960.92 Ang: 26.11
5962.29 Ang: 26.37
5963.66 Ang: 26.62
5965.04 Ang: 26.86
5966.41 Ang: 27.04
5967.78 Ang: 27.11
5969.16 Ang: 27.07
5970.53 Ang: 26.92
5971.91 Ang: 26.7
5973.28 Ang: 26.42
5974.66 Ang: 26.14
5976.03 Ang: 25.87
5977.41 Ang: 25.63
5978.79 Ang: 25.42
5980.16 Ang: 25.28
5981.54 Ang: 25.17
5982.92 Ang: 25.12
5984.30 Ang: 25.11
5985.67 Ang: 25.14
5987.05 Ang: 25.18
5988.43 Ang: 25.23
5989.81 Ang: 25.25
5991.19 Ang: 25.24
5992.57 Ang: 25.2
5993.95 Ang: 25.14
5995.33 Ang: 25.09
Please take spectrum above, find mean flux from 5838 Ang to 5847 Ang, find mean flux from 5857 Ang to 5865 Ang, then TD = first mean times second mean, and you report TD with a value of 667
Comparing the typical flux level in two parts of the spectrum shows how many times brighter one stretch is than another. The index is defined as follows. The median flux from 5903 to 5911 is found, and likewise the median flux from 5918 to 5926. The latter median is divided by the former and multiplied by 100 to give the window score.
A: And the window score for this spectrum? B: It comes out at 101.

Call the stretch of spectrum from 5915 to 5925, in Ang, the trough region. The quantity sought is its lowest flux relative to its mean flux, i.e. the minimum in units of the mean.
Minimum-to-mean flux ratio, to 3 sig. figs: 0.991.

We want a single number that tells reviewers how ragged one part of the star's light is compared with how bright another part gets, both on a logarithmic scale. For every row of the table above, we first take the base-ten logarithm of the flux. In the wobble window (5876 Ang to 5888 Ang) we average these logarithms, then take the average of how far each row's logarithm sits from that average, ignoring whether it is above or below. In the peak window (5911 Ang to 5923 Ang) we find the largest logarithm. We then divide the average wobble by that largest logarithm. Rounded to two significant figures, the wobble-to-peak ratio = 0.016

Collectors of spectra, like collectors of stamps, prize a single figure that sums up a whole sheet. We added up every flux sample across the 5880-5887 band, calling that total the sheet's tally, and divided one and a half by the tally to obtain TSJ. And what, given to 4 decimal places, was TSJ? 0.0128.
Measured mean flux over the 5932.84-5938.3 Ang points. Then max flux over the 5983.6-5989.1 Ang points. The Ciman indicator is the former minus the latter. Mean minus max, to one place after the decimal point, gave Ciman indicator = 0.4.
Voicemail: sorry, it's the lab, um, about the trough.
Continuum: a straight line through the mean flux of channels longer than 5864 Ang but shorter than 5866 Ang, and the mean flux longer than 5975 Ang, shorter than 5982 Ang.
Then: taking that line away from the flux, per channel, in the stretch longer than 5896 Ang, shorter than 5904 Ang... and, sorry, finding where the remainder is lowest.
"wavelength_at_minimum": 5896.75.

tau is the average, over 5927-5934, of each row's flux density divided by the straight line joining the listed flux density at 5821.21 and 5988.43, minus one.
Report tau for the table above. 0.0039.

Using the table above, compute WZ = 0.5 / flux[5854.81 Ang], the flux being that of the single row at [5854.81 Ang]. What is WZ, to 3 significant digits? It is 0.0198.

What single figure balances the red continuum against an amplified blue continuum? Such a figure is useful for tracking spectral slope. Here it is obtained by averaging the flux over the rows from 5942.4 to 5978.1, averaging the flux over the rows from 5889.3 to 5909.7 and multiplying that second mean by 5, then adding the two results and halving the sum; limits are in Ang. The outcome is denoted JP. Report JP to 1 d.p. 70.0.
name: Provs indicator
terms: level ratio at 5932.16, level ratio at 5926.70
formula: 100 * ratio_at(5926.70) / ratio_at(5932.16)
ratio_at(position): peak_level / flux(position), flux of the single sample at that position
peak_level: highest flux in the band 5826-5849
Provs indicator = 100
